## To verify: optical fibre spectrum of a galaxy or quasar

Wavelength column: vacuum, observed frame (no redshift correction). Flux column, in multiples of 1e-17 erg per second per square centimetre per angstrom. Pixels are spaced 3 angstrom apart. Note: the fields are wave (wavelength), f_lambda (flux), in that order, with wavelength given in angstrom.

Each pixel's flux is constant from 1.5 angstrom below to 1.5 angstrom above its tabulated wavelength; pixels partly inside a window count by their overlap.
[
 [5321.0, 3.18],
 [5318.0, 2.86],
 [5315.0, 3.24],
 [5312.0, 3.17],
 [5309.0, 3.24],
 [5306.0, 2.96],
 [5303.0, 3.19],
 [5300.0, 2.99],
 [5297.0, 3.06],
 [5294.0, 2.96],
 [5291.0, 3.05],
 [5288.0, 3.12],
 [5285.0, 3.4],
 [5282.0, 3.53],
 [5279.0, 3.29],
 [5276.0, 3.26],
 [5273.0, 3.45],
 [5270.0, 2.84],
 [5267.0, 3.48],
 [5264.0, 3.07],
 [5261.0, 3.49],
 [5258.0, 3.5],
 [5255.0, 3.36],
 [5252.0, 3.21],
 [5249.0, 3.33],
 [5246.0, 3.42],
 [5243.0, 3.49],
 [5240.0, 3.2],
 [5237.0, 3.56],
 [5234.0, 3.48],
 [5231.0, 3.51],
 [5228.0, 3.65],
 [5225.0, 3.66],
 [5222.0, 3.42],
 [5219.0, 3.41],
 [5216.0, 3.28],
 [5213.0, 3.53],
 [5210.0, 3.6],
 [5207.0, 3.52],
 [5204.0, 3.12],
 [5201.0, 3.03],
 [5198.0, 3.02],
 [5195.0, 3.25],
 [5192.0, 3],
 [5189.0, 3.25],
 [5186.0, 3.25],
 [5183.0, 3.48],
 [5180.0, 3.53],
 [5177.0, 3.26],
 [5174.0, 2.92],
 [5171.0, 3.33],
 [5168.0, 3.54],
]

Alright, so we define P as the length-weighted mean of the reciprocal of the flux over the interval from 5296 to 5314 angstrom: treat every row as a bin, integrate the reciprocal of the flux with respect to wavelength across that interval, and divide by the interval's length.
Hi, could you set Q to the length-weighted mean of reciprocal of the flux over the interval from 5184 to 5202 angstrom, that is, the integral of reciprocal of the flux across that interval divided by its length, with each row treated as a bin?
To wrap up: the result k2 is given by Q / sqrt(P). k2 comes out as 0.56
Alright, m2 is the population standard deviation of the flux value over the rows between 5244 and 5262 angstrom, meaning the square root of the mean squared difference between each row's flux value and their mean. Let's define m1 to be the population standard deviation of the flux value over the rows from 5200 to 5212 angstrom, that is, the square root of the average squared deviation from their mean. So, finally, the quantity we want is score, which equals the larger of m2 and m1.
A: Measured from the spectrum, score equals 0.246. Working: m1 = 0.246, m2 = 0.100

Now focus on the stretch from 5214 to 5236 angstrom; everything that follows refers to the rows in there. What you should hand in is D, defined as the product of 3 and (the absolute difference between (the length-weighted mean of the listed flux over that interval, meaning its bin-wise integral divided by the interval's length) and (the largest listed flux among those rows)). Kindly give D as 0.51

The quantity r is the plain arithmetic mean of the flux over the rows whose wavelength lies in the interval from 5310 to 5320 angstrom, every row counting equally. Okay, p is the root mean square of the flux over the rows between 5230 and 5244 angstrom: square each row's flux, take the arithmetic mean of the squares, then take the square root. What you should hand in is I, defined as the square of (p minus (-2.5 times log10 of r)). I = 21.9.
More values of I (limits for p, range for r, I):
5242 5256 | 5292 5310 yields 21.0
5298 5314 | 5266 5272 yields 19.0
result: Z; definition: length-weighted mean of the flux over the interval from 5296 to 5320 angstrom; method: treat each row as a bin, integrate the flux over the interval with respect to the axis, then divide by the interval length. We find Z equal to 3.09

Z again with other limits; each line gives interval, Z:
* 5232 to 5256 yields 3.38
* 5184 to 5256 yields 3.36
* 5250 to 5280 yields 3.30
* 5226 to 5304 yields 3.31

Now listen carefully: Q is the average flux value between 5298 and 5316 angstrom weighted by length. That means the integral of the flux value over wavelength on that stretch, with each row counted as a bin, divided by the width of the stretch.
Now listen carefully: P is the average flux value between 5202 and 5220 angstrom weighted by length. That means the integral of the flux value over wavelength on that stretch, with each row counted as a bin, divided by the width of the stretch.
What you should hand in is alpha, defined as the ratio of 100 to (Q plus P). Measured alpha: 15.3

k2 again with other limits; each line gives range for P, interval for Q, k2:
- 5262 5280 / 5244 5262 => 0.53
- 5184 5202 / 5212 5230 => 0.51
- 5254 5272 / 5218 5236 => 0.51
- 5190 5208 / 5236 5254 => 0.53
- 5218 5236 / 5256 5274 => 0.57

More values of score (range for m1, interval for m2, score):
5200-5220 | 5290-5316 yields 0.203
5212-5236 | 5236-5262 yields 0.122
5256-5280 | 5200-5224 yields 0.223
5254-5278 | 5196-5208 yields 0.224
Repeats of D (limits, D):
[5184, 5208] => 1.02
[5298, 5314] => 0.38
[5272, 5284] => 0.45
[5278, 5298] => 0.98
